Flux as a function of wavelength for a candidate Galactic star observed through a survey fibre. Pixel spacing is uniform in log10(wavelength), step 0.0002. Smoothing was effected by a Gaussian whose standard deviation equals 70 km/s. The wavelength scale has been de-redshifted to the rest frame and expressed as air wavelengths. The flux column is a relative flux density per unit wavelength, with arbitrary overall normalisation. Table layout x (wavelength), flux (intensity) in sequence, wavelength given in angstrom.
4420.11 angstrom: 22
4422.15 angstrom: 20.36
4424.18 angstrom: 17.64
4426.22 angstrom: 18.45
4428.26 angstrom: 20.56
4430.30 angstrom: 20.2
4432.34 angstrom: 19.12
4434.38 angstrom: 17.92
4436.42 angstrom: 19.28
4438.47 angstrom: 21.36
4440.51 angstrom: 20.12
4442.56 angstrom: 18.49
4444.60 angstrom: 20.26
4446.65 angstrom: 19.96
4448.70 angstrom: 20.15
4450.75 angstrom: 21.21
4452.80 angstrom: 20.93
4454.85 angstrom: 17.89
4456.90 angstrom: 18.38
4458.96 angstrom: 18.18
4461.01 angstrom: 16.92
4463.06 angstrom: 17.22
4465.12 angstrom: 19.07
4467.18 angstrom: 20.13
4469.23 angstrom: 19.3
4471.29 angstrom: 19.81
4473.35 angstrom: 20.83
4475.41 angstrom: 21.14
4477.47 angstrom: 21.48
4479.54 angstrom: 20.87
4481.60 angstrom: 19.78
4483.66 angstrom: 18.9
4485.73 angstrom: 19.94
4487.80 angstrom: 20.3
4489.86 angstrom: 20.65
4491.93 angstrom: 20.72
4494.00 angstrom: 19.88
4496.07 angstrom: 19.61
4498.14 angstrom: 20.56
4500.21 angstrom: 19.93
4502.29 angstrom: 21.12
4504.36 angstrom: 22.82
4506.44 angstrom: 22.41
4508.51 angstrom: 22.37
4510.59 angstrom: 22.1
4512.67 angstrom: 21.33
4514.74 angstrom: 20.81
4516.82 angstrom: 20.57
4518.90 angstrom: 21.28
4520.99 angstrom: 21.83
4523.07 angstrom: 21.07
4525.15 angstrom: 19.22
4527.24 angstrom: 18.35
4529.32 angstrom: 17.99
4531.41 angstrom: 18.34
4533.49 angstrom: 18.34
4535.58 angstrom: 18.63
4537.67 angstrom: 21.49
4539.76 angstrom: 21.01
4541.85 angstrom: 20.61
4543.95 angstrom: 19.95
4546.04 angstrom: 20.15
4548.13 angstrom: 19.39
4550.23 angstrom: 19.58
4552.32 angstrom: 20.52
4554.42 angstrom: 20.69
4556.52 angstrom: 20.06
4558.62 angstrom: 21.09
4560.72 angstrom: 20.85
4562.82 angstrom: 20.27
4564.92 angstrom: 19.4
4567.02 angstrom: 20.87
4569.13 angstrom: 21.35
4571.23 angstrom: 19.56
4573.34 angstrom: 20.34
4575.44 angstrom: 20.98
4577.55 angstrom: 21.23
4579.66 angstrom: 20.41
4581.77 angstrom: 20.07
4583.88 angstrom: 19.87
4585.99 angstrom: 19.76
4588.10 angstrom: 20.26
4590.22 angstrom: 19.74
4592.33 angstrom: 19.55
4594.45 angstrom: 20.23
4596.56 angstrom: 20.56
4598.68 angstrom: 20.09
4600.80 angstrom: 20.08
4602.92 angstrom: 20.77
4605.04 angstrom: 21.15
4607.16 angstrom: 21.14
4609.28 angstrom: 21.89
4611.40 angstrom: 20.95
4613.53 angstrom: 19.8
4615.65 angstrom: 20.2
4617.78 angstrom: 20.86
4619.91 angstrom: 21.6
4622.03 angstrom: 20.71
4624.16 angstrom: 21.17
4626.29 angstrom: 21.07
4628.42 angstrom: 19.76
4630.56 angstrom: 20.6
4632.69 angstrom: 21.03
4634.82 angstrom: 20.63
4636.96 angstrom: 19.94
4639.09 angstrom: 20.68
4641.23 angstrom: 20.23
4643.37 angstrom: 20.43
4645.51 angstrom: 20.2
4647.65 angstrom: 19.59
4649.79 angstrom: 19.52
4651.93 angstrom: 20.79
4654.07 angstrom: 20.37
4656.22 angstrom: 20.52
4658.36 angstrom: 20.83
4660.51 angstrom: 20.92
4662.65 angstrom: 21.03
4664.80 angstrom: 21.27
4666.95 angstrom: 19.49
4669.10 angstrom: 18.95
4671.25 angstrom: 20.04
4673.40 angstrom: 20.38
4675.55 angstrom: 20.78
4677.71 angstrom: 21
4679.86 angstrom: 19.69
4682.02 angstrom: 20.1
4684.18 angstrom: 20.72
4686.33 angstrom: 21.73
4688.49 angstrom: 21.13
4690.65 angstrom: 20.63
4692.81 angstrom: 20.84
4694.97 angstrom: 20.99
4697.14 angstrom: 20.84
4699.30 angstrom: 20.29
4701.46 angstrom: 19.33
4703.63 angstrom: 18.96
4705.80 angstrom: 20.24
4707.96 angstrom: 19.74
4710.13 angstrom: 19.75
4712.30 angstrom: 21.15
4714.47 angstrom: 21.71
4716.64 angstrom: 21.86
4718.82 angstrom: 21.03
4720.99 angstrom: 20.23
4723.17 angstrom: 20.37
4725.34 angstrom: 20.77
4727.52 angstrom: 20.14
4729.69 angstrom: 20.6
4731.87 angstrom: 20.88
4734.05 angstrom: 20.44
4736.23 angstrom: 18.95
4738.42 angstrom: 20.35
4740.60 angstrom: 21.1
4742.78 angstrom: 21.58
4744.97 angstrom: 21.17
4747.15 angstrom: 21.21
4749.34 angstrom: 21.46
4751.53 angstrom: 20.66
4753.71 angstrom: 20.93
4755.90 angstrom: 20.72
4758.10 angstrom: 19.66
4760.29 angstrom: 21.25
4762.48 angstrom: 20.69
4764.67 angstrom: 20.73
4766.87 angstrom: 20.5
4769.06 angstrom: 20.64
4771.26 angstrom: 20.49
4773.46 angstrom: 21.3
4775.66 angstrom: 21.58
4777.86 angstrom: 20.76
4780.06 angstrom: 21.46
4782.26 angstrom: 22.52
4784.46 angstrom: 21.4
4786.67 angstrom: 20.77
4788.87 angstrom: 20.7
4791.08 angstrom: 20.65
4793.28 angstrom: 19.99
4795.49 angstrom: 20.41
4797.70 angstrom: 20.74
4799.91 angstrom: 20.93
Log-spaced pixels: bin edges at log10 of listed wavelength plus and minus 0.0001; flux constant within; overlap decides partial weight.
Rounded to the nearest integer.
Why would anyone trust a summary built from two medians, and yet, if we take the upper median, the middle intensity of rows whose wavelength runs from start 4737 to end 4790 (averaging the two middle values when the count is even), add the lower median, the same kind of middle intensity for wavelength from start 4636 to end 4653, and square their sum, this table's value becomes 1686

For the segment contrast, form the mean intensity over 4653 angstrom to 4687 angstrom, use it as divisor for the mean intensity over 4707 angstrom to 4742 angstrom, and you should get 1.00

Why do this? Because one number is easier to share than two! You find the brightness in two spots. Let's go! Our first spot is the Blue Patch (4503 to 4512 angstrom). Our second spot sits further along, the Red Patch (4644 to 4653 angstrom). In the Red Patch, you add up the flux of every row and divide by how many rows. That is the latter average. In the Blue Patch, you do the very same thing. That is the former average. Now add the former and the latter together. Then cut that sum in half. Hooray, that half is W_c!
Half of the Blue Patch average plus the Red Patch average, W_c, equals 21.2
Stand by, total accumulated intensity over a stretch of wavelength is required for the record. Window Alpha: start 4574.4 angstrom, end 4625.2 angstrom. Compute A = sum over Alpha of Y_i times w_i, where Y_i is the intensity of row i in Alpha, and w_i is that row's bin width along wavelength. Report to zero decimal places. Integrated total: 1044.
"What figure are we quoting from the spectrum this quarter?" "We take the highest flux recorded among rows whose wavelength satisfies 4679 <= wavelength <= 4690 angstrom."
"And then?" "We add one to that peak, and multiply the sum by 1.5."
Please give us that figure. 34.1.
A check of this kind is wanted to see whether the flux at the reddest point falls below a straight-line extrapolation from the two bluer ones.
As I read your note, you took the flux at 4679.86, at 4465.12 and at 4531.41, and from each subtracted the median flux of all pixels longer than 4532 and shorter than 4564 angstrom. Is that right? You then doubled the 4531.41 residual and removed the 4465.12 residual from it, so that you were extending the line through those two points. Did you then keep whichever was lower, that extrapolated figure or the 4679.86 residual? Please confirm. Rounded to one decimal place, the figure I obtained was -2.7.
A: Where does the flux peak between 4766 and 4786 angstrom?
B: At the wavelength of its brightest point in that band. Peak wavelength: 4782.26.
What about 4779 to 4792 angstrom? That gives 4782.26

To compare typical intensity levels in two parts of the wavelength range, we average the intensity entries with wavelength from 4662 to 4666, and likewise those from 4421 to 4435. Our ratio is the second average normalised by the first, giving 0.91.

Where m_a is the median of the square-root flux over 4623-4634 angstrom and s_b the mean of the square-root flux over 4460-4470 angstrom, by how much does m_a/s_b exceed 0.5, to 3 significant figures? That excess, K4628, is 0.566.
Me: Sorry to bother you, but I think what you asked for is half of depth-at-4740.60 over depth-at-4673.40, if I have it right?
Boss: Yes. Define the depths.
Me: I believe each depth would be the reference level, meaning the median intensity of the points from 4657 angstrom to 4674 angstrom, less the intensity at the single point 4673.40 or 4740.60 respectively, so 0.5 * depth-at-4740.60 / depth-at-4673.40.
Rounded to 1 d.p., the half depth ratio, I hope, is -1.1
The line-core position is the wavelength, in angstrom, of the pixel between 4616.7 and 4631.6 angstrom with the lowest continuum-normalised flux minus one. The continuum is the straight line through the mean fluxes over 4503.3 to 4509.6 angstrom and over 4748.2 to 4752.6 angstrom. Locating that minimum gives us 4628.42 angstrom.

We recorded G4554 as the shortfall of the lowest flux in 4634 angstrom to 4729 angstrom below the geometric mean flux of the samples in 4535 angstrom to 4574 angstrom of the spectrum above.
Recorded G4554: 1.3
